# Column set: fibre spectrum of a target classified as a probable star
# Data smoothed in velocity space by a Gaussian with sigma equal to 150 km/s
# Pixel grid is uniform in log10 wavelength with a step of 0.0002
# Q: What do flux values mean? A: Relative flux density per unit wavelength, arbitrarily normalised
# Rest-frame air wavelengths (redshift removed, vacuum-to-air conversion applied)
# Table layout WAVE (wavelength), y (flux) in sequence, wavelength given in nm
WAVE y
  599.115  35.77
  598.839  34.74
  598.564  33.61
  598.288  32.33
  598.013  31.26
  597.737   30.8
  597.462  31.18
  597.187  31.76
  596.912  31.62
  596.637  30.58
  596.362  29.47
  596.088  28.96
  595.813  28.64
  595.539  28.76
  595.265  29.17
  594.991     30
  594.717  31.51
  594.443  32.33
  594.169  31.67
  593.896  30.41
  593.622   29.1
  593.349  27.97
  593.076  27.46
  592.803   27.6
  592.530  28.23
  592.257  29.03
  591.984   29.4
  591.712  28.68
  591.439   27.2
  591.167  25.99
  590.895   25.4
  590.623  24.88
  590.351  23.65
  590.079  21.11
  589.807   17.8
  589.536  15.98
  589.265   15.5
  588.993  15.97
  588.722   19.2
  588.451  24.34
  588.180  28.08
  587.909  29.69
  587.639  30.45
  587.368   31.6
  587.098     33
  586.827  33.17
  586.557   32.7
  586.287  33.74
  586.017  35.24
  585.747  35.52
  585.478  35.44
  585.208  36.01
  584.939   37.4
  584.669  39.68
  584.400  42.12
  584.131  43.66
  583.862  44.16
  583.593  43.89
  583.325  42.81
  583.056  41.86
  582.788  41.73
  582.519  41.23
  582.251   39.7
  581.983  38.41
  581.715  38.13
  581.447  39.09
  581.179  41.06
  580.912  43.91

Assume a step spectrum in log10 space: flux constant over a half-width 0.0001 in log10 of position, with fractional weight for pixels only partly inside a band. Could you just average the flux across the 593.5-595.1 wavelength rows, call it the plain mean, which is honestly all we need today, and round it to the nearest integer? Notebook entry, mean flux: 31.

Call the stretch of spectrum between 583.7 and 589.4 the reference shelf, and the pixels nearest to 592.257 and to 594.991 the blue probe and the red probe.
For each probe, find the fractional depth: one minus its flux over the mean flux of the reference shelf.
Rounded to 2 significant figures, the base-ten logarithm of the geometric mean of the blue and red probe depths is -1.1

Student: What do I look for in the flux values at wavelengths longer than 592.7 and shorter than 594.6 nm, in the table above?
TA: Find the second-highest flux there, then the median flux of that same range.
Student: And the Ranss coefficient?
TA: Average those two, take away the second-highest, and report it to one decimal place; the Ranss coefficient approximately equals -1.3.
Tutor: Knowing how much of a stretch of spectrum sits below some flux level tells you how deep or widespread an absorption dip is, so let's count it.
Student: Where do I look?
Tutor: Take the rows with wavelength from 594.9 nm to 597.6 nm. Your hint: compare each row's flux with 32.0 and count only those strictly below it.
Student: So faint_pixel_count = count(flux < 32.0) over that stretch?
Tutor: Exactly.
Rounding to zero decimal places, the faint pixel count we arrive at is 10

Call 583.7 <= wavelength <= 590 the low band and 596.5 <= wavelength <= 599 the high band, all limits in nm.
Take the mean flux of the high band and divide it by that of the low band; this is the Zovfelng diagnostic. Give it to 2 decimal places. 1.04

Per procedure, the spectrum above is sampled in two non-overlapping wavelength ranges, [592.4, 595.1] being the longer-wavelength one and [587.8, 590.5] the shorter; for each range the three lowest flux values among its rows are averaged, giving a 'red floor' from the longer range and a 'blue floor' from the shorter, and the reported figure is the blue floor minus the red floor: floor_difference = -12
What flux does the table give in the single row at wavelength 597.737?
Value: 30.8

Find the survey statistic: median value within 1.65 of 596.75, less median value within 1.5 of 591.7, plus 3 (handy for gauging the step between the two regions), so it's 6.2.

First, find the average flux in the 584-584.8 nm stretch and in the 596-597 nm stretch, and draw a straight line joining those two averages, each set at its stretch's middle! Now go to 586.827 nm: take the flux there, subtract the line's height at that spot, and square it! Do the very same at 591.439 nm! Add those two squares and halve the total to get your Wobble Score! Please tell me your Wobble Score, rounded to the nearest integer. 51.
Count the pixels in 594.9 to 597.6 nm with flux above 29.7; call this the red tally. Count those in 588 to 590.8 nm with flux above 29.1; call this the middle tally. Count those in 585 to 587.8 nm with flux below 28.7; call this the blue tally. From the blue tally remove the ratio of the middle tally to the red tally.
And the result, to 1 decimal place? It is 0.0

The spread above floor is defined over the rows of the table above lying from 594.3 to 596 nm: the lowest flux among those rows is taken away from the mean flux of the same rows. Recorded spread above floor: 1.4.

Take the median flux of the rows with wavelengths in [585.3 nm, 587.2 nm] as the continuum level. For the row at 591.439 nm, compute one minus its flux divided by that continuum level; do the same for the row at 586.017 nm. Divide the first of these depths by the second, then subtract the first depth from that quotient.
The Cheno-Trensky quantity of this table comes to -4.6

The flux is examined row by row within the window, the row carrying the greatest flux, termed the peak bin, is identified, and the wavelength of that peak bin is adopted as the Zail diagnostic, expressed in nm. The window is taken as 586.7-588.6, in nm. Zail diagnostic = 586.827 nm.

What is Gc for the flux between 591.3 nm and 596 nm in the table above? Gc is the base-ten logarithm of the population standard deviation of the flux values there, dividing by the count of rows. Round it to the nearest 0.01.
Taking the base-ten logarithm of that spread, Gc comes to 0.16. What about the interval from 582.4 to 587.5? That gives 0.63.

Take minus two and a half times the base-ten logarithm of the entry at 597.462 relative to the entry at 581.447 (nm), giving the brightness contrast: 0.25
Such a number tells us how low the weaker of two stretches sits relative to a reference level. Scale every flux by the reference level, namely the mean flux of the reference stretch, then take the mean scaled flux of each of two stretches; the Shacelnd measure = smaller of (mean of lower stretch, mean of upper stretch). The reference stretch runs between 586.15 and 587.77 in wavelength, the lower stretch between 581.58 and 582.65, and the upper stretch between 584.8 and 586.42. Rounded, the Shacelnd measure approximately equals 1.10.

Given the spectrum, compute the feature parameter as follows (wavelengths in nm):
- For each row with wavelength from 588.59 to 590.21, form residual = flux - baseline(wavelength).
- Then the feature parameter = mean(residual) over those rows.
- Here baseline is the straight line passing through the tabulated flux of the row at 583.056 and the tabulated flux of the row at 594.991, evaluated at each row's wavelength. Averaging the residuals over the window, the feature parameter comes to -18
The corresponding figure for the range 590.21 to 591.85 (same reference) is -8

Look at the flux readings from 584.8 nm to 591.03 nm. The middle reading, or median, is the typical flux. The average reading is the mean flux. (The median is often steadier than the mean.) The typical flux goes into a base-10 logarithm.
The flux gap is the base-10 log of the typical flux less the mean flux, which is -26.2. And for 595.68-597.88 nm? -28.9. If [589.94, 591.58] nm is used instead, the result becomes -23.3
